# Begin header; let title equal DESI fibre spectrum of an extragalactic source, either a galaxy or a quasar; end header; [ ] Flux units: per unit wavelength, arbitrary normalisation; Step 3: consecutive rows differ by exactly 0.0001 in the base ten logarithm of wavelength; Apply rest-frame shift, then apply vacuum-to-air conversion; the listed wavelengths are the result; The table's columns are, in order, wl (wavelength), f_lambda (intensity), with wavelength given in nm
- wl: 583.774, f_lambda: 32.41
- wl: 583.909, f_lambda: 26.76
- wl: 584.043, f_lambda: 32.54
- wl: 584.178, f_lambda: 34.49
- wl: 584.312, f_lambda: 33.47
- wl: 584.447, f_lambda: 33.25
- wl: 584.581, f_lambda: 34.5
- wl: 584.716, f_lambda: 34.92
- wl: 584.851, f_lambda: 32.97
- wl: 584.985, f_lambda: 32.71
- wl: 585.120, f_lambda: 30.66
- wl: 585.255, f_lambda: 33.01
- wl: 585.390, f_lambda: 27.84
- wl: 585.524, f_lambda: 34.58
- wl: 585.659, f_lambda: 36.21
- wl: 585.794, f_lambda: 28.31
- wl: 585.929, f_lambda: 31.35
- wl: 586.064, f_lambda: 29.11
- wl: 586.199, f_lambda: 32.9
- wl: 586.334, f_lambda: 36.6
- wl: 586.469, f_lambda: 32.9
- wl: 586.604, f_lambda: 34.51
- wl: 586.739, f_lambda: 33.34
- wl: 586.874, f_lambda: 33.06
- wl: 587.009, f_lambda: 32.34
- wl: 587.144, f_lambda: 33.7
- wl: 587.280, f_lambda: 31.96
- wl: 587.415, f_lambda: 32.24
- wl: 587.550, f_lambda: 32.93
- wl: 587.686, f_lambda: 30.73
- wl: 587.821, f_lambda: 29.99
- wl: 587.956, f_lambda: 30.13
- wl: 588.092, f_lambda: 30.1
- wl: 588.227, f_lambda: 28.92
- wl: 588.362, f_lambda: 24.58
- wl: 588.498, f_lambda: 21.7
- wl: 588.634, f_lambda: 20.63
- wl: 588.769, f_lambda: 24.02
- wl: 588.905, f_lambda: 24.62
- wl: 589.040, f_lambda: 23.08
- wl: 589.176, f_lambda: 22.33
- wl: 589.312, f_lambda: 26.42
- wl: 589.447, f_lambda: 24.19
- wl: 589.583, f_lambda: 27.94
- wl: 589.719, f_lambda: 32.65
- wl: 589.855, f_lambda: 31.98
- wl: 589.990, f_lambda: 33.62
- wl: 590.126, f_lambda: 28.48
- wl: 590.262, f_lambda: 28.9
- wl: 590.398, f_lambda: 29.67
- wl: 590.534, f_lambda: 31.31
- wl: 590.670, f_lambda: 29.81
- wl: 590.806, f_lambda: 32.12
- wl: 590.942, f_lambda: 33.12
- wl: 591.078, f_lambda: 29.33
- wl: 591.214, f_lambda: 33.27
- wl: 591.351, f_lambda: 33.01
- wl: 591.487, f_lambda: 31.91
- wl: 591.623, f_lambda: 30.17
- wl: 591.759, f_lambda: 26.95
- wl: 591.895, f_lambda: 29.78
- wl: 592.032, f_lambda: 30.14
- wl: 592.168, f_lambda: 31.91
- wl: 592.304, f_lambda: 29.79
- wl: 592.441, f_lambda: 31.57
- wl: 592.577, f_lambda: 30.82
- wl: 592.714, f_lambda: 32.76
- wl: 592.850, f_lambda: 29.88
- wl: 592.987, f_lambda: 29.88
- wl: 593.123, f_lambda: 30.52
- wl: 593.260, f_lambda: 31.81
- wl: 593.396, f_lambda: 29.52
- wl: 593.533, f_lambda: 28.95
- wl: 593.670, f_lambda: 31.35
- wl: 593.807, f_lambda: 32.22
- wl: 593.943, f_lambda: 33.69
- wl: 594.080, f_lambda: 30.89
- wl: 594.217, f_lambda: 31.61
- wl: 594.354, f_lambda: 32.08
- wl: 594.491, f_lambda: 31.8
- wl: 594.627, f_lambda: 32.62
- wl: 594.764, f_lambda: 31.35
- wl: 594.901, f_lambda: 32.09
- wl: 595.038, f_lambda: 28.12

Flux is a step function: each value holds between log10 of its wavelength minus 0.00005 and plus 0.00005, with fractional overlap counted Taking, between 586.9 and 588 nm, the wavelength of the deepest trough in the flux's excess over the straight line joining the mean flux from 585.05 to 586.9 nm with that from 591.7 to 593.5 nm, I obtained 587.821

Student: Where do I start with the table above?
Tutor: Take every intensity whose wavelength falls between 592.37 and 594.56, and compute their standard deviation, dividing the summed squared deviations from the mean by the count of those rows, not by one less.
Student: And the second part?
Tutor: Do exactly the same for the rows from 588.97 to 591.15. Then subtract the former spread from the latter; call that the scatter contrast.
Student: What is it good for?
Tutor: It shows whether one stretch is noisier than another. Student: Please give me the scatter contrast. 2.2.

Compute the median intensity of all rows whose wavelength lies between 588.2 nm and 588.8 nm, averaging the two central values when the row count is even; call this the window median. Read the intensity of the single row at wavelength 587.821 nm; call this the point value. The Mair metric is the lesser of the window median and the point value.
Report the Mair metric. 24.0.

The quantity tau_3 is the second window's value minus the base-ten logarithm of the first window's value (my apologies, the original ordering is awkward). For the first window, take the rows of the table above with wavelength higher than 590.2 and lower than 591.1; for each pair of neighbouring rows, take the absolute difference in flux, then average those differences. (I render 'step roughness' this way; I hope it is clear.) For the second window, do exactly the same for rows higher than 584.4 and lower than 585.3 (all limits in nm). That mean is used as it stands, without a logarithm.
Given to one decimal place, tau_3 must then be 1.1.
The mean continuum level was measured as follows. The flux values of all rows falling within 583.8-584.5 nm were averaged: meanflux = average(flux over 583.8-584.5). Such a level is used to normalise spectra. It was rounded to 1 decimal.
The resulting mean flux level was 32.1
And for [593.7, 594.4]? 32.1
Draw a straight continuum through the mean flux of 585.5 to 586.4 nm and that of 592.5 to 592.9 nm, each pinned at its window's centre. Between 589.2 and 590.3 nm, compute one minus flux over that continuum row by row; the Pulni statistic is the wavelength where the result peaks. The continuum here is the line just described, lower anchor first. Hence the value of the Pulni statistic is 589.447 nm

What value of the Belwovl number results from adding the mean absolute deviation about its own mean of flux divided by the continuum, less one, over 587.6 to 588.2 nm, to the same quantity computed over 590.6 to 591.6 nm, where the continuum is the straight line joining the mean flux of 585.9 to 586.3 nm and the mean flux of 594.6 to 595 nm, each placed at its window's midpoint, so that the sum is 0.048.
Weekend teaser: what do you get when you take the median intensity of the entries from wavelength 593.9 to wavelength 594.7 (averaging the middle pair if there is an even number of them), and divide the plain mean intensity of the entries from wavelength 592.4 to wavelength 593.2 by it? 0.97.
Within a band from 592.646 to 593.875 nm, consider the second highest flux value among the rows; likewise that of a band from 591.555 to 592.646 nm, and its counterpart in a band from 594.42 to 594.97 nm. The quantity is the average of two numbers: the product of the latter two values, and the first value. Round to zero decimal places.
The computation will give 523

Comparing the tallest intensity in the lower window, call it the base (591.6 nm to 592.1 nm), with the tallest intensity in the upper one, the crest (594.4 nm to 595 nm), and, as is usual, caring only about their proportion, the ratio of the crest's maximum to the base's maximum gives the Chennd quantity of 1.08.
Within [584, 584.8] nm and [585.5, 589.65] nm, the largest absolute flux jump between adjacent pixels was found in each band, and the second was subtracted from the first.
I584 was -6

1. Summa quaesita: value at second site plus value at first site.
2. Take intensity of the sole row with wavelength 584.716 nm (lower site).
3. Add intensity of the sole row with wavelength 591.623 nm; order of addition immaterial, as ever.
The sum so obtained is 65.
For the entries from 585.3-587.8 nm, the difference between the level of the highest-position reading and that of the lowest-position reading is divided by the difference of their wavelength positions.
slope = 1.3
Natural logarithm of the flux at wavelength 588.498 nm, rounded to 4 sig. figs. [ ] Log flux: 3.077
